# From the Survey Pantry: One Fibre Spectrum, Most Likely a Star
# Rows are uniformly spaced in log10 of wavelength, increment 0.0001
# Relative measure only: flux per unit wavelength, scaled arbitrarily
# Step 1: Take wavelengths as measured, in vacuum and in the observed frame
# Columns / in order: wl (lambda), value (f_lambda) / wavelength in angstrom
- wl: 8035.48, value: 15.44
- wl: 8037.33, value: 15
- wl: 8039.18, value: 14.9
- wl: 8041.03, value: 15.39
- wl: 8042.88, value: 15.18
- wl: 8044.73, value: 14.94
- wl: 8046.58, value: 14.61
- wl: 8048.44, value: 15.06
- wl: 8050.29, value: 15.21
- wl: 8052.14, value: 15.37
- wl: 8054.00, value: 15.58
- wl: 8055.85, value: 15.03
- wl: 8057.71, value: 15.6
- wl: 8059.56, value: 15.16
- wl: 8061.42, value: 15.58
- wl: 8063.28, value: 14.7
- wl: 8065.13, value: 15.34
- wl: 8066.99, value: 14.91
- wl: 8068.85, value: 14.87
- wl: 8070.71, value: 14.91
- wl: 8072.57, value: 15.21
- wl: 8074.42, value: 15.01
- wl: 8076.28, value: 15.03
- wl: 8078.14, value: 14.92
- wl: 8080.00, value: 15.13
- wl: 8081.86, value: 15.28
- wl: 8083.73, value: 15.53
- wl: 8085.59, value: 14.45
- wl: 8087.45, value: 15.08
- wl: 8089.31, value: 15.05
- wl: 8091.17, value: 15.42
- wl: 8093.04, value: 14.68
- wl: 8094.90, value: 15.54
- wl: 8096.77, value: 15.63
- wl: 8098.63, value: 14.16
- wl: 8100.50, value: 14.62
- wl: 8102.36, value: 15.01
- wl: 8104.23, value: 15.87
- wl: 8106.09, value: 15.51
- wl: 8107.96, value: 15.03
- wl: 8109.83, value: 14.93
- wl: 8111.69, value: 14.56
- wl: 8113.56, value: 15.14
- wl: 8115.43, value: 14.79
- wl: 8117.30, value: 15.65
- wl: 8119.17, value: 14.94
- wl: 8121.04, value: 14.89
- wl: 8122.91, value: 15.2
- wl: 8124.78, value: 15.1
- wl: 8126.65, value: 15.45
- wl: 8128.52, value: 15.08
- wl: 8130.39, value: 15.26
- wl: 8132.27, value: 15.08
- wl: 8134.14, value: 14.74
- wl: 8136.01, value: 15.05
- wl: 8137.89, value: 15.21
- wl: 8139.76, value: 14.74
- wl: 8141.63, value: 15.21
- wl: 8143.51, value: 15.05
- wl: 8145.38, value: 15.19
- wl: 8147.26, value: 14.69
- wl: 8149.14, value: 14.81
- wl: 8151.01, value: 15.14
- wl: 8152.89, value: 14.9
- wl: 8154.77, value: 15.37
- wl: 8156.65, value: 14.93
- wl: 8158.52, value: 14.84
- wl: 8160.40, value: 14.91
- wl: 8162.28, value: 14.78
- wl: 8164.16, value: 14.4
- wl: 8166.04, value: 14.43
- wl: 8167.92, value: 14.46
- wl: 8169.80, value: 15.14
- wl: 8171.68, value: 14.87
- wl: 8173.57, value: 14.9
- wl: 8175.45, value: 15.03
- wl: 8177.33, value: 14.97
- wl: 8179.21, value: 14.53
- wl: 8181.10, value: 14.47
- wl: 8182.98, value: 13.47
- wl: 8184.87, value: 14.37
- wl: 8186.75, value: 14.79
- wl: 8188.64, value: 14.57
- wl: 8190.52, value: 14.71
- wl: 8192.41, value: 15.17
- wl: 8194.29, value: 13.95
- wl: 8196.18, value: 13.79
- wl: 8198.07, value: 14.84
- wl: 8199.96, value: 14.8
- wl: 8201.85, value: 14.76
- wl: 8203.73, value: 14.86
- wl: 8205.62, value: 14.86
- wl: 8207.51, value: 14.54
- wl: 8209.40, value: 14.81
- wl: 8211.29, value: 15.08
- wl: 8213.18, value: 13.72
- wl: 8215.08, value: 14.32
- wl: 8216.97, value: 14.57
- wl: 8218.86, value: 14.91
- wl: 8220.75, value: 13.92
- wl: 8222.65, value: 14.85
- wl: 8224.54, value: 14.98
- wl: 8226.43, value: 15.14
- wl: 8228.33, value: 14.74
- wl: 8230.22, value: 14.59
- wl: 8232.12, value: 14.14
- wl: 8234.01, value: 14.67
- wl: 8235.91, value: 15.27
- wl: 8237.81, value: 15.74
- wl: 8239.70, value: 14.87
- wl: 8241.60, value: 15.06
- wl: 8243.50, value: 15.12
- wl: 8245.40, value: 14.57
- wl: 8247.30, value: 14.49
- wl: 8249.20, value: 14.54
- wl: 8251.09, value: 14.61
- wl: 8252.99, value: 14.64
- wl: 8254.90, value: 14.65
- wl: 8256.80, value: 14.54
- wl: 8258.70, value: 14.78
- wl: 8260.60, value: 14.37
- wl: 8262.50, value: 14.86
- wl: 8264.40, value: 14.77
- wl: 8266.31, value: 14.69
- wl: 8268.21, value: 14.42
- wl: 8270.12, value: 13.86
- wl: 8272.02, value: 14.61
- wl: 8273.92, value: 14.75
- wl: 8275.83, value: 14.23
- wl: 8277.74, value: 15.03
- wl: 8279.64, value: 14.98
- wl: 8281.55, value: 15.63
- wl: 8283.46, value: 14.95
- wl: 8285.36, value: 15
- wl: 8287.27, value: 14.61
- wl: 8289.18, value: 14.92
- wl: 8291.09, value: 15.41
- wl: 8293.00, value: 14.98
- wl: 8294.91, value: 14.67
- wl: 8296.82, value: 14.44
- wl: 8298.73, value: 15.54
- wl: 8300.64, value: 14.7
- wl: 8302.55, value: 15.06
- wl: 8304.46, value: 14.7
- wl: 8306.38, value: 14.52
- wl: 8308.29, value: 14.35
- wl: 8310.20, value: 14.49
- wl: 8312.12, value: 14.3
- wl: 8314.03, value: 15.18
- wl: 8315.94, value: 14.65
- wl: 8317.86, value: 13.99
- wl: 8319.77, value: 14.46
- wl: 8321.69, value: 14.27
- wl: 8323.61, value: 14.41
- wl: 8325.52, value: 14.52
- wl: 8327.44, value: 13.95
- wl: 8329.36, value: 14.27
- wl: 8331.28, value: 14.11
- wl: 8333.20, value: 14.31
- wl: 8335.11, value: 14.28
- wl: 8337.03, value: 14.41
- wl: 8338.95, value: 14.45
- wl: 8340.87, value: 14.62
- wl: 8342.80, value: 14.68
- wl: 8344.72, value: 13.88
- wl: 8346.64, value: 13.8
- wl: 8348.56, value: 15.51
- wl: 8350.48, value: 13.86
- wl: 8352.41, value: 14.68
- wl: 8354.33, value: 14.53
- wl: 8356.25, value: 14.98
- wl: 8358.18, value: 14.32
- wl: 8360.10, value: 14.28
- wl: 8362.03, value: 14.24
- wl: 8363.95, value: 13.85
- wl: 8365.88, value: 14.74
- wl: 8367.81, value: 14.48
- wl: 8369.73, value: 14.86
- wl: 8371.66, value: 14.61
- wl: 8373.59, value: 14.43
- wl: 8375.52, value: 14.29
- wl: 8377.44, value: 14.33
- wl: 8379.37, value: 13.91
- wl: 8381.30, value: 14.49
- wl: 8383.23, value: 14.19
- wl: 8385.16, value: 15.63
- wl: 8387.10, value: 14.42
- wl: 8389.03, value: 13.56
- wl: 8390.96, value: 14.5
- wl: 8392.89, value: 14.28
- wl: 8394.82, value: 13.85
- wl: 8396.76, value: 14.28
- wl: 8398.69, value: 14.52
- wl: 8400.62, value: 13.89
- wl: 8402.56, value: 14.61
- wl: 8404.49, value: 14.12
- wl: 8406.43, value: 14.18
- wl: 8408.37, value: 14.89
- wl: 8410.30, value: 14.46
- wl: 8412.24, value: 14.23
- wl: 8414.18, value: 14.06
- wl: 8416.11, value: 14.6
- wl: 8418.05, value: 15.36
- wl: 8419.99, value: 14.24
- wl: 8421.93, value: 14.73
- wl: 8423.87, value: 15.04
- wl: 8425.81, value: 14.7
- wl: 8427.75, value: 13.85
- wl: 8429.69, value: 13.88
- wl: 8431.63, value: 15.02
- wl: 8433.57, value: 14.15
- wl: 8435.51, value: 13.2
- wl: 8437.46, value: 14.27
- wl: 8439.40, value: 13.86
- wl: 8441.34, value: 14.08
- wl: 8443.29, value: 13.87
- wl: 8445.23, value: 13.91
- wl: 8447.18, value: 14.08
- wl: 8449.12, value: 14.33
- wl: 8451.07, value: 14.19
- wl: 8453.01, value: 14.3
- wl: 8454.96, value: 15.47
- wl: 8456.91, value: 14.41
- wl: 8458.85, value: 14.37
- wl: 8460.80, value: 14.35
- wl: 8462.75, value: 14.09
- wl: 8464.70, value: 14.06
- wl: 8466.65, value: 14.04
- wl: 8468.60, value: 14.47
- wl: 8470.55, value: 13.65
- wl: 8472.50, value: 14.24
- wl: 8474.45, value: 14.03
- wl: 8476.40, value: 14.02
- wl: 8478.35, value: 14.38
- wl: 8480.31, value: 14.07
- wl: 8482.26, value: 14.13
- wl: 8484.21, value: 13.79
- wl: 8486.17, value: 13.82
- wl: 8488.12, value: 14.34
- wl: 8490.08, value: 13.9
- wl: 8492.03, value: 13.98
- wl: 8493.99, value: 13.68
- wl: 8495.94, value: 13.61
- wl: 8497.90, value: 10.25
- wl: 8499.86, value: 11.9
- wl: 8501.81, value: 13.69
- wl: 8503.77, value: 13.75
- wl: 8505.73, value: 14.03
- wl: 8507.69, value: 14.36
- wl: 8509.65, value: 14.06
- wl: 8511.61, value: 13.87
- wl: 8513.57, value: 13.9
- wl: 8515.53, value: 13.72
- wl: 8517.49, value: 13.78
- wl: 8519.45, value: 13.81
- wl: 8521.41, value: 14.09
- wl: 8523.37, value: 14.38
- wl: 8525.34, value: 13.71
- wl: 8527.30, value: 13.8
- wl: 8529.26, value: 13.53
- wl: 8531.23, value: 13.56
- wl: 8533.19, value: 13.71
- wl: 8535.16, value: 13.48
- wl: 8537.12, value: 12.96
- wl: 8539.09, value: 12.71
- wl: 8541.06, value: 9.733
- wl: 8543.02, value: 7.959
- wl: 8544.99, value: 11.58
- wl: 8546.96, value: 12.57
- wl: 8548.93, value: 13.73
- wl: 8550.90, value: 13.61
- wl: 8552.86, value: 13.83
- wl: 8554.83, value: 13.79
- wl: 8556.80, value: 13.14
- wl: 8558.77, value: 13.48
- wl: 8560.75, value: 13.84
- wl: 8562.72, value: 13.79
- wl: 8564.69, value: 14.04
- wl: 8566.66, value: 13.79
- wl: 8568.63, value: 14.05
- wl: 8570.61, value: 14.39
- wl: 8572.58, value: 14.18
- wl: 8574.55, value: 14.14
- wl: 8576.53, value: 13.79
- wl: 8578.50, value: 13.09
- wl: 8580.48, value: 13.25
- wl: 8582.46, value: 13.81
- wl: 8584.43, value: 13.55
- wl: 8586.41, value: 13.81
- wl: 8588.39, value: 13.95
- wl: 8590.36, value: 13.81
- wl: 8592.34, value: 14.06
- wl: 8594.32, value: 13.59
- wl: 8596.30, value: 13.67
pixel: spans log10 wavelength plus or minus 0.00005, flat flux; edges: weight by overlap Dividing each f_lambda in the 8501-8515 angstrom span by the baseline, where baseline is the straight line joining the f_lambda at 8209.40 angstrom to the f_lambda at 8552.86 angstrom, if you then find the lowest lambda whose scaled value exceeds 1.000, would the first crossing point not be 8505.73 angstrom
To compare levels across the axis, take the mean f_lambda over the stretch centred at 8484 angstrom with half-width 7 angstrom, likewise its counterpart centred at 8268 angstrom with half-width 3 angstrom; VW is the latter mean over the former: 1.02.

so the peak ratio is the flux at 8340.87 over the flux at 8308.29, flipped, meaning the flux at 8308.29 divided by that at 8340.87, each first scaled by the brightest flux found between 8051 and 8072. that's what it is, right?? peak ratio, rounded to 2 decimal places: 0.98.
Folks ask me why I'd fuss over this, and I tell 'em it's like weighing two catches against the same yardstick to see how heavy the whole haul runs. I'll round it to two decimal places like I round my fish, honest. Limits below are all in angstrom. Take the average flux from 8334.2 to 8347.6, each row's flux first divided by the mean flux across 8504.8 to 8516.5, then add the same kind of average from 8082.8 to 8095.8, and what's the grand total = 2.10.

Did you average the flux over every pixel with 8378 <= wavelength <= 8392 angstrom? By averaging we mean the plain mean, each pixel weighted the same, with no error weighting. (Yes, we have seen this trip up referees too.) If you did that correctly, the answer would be 14.4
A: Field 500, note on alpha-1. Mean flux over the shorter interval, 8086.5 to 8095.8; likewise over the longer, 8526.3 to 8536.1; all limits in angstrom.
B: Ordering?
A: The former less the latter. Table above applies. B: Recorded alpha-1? 1.54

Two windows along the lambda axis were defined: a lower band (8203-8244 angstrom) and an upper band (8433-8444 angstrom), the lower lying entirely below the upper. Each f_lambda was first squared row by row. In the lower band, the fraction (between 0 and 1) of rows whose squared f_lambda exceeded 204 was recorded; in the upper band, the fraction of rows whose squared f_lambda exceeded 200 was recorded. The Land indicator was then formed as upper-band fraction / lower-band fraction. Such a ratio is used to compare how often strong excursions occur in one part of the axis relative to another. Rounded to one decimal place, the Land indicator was 0.4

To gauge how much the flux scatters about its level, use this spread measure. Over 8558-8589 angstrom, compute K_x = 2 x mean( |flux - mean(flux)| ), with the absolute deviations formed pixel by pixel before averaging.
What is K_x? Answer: 0.48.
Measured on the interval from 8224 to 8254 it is 0.60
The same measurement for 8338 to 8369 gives 0.70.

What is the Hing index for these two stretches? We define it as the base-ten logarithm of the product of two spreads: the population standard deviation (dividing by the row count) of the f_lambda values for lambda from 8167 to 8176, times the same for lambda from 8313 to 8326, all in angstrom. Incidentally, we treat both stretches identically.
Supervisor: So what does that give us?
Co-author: -1.11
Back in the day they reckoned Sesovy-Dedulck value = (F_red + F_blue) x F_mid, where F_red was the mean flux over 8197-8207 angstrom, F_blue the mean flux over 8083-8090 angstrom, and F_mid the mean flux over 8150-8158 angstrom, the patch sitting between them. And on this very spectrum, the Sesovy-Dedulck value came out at 450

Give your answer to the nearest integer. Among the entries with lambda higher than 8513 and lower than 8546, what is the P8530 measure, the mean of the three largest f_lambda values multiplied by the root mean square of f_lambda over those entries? 185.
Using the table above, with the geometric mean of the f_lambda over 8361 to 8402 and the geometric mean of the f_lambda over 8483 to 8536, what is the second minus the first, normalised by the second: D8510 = -0.053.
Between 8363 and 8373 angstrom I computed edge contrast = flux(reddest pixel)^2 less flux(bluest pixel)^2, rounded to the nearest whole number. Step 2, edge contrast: 22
